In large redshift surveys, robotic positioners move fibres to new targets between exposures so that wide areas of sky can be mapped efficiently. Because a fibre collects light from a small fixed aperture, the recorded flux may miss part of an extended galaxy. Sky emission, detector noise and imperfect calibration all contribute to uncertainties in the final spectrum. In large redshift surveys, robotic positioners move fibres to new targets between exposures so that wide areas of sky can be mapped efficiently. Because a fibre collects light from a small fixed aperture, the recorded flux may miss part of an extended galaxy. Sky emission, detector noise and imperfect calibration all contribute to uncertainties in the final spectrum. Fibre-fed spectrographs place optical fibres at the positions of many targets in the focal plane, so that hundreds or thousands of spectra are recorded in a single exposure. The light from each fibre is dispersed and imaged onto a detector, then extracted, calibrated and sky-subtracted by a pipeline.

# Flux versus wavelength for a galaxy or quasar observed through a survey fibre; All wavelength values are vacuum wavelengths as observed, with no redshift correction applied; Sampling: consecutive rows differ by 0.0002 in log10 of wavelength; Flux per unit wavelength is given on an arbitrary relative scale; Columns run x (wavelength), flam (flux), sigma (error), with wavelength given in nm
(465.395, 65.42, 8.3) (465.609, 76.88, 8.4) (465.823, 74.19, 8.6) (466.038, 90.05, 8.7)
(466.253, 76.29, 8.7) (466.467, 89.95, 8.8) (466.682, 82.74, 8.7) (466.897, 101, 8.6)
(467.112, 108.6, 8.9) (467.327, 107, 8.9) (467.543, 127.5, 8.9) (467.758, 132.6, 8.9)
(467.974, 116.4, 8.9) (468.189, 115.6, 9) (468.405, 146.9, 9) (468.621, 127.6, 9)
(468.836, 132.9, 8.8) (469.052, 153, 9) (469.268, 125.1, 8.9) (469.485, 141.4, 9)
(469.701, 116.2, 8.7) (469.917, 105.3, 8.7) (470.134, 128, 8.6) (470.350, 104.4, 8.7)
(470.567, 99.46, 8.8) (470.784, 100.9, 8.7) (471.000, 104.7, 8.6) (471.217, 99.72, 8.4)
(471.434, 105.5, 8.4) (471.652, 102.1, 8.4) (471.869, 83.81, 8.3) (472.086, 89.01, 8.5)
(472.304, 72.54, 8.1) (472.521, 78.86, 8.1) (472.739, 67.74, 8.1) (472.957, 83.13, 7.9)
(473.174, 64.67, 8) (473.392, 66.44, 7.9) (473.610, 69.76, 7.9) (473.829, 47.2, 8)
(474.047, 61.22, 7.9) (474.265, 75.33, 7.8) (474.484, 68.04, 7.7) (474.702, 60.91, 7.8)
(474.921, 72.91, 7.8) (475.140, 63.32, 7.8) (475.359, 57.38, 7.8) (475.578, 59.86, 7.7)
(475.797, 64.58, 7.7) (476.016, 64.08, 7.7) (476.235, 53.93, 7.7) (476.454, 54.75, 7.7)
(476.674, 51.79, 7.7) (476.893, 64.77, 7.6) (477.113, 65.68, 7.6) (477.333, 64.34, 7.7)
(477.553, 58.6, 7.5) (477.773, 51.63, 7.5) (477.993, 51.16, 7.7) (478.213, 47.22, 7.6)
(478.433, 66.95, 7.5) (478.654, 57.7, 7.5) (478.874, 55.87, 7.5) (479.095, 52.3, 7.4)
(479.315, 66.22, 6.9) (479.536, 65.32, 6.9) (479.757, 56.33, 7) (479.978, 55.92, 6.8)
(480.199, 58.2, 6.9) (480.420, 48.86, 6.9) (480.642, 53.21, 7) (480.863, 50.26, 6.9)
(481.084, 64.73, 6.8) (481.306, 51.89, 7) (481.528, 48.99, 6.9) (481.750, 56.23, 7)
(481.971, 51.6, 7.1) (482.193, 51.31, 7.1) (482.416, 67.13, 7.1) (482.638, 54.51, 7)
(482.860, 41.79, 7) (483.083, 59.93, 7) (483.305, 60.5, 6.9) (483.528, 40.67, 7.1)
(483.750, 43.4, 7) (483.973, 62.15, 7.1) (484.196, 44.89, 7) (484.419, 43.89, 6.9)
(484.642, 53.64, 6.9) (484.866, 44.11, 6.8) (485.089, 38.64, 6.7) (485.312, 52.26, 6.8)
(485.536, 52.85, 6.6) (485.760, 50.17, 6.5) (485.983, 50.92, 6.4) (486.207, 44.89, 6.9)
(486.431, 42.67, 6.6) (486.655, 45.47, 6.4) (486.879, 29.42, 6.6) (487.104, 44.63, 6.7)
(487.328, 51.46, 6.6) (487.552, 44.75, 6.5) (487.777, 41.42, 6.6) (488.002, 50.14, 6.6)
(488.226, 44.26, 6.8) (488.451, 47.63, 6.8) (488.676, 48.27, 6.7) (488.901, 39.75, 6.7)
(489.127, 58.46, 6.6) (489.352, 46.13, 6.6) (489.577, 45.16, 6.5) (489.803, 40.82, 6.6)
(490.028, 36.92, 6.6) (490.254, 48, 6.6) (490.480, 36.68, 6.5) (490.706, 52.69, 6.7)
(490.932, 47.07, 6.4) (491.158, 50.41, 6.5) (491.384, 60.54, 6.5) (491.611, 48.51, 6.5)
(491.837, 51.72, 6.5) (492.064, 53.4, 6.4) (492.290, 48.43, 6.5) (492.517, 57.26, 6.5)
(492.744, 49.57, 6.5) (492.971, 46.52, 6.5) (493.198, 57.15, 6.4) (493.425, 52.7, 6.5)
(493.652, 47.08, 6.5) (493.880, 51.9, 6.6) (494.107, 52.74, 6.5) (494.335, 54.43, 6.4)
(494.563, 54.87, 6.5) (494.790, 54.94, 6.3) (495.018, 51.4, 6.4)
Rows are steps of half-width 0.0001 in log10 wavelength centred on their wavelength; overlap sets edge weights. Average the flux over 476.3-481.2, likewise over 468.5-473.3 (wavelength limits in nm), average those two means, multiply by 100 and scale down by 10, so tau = 806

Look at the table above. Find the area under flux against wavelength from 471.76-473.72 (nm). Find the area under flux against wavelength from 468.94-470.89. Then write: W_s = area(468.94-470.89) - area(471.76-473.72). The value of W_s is 85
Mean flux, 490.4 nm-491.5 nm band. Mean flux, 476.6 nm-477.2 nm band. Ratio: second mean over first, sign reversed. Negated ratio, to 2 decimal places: -1.23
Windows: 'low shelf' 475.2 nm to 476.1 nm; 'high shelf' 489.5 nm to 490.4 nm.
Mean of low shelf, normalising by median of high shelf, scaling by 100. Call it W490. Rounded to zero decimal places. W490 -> 143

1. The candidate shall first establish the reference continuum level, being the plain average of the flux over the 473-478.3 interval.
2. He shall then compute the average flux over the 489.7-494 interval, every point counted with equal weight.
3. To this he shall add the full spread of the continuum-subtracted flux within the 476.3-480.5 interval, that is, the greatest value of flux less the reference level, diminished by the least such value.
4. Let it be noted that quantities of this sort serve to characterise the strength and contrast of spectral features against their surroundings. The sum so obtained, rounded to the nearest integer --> 69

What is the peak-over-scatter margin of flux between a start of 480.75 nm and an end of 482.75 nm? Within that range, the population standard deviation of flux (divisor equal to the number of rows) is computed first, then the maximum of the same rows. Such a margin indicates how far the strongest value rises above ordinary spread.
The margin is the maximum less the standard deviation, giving 61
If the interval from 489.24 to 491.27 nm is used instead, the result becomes 47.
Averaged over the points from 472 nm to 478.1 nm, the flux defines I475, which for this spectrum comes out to 64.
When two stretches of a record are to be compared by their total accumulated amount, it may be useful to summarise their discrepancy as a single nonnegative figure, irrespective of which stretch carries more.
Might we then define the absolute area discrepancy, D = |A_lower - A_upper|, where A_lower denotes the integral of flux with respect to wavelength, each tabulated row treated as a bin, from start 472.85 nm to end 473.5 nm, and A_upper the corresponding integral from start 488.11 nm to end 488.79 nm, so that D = 15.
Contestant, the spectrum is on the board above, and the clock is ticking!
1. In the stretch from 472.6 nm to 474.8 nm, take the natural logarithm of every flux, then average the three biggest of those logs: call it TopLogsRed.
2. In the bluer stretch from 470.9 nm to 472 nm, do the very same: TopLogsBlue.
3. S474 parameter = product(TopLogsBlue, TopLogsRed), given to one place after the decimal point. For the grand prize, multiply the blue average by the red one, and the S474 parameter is 20.1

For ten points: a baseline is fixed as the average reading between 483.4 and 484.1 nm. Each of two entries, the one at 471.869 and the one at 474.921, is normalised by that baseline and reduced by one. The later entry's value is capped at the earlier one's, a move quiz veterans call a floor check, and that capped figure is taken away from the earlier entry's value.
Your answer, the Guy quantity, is 0.22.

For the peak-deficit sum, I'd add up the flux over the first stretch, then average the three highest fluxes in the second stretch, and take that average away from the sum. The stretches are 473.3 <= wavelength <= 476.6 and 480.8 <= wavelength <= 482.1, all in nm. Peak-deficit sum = 882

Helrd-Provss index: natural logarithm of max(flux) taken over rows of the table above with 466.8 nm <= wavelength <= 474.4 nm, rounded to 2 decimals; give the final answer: 5.03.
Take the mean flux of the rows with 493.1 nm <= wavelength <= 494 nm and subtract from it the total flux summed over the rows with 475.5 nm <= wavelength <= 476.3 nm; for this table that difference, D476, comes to -190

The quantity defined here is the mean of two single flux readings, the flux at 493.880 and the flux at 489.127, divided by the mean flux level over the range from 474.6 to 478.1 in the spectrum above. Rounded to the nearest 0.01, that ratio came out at 0.92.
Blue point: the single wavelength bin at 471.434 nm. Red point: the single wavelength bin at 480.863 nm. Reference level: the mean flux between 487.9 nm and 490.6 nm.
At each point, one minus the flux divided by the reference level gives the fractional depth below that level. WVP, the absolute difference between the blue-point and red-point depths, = 1.2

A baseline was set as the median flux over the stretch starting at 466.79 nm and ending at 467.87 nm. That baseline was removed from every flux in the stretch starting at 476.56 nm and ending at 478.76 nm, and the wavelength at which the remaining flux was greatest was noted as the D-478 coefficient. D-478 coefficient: 478.433 nm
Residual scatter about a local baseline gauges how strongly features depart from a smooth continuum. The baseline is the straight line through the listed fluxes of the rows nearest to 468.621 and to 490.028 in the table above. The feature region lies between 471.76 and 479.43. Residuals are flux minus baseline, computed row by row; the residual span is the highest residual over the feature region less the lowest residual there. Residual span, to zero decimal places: 42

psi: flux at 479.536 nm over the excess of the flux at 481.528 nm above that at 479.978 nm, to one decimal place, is -9.4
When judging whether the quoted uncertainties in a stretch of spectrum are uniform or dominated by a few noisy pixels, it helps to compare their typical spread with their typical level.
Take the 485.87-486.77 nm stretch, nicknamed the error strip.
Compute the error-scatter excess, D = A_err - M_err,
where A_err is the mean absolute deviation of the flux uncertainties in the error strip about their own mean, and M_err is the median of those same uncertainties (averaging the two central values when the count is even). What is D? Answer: -6.3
